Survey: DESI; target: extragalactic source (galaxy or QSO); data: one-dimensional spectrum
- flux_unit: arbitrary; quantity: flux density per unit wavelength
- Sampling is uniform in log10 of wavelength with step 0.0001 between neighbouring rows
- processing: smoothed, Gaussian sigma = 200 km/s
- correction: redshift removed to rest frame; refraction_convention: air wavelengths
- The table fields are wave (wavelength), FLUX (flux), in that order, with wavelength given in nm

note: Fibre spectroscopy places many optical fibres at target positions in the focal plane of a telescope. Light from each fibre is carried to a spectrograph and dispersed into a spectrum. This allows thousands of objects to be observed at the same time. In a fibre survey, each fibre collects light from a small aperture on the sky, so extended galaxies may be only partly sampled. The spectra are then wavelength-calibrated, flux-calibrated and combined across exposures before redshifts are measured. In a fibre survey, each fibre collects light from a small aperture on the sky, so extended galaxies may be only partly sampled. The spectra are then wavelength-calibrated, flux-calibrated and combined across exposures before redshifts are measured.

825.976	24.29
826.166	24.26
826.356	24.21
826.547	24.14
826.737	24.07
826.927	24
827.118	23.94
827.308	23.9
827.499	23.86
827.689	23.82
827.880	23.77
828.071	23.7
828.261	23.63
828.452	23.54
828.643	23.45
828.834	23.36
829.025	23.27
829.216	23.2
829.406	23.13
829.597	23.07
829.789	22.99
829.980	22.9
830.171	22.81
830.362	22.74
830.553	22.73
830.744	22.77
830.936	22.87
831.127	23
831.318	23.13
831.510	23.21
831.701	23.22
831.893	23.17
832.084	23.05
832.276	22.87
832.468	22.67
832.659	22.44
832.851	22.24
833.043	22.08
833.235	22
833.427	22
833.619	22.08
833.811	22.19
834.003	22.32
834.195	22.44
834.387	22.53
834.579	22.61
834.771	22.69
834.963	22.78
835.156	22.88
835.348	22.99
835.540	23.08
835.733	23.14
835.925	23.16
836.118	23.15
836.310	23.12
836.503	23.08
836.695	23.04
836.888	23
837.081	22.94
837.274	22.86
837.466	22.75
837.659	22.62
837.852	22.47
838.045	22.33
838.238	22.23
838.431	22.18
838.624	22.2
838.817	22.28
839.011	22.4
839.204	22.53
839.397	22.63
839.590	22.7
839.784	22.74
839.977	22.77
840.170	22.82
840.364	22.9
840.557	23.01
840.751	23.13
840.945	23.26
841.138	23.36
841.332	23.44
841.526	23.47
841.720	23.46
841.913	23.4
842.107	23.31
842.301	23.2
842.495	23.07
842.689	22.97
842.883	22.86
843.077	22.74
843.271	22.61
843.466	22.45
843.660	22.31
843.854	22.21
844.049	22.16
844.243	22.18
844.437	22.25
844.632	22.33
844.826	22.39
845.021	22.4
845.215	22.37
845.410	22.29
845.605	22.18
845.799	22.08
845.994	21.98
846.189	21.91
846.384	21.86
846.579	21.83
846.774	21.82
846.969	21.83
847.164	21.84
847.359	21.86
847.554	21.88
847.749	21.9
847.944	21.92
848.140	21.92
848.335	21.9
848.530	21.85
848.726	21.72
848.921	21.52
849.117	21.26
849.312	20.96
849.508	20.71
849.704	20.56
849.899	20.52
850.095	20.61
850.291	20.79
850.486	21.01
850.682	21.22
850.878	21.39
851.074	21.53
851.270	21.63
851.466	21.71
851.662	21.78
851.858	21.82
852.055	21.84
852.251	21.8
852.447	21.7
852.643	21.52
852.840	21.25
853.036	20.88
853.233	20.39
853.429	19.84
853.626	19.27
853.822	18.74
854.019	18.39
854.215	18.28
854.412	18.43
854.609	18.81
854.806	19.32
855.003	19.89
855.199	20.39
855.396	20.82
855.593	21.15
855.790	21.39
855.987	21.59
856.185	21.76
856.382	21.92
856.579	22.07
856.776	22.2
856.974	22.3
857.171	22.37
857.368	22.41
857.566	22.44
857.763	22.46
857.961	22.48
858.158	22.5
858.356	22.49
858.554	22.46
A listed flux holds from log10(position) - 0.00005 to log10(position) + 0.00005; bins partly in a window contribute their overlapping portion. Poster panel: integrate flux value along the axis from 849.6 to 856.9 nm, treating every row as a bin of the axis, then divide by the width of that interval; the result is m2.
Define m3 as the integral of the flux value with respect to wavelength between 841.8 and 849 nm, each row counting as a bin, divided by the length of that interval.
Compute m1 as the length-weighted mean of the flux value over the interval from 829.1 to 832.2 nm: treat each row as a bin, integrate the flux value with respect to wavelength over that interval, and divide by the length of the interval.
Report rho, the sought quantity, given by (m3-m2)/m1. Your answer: 0.06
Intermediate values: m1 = 23.0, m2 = 20.8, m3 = 22.3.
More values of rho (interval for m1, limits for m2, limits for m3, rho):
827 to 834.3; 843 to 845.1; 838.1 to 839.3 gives 0.00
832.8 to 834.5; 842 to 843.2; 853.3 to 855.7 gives -0.16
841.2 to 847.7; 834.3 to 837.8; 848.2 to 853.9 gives -0.08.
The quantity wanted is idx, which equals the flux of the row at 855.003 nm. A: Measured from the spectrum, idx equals 19.89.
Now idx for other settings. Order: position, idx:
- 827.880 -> 23.77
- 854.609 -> 18.81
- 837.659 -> 22.62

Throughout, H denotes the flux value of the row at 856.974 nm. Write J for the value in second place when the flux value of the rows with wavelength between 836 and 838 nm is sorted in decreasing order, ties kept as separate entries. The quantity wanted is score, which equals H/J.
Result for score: 0.96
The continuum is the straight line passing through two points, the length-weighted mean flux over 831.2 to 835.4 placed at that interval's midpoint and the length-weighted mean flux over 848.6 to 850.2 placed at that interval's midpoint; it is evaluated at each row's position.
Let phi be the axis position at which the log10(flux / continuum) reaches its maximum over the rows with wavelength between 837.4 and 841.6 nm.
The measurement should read 841.526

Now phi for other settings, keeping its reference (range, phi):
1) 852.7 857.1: 856.974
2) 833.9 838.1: 836.118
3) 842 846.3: 842.107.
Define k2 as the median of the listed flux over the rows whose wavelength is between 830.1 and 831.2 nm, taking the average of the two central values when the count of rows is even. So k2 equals 22.8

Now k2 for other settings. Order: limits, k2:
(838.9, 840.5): 22.7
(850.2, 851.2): 21.2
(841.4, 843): 23.3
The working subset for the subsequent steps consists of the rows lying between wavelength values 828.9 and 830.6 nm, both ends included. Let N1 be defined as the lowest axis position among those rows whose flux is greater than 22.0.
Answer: 829.025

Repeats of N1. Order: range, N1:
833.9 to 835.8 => 834.003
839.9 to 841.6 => 839.977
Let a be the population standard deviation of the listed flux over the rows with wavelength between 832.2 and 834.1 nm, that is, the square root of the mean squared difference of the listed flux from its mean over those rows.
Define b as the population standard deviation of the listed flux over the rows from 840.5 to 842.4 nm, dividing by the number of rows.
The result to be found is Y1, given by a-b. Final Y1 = 0.13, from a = 0.28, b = 0.15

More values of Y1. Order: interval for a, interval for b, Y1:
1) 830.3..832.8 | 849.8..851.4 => -0.16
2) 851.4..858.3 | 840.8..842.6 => 1.21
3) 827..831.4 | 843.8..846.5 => 0.24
